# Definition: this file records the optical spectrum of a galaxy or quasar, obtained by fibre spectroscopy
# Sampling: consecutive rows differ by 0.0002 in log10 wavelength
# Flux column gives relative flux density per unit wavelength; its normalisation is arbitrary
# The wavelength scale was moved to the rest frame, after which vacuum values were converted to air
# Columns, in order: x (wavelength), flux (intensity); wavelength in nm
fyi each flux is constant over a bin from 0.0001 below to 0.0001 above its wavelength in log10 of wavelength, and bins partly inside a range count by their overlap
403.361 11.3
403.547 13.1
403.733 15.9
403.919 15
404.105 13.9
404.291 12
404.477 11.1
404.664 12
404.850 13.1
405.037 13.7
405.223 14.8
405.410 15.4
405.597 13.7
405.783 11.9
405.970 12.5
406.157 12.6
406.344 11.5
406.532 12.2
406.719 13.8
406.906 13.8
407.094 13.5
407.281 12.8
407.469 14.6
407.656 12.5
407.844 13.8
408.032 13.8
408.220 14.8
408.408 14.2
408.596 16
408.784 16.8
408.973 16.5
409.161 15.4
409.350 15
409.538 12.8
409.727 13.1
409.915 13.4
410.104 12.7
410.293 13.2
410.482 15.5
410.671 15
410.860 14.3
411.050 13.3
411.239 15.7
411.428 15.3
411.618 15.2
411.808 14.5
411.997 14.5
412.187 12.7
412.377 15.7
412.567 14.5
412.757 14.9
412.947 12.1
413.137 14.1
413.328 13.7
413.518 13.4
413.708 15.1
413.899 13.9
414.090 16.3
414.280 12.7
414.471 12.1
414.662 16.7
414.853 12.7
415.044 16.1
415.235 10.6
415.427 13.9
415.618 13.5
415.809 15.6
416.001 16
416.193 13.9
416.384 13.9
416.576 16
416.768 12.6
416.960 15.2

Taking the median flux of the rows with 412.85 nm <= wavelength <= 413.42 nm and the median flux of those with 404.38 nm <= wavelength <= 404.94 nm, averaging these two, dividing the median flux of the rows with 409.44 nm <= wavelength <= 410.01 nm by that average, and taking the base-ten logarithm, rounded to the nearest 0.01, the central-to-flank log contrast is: 0.01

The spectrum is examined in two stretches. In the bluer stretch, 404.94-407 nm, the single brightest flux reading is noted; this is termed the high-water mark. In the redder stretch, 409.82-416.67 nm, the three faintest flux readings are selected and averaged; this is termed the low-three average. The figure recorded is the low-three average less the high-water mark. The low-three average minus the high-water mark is -3.8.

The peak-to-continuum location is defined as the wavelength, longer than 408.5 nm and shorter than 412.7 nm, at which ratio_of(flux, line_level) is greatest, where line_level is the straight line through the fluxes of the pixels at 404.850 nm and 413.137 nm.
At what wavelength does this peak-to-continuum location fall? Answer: 408.784 nm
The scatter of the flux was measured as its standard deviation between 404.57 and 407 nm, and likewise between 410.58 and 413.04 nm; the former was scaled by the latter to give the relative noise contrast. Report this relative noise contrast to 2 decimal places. 1.05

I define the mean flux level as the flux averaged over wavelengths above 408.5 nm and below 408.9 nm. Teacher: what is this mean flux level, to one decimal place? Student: 16.4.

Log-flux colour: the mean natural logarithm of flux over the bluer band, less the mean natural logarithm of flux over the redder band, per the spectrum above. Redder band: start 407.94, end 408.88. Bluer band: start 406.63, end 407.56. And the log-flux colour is -0.097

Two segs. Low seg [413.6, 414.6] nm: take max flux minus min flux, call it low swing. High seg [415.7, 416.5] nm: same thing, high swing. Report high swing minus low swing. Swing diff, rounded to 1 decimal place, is -2.1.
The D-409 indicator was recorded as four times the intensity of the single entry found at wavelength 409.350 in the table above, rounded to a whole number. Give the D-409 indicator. 60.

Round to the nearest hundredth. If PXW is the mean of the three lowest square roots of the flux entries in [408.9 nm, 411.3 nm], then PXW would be 3.59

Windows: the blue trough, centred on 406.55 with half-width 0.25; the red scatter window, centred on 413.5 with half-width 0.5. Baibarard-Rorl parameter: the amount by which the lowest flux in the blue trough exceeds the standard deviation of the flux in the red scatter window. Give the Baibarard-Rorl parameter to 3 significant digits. 10.9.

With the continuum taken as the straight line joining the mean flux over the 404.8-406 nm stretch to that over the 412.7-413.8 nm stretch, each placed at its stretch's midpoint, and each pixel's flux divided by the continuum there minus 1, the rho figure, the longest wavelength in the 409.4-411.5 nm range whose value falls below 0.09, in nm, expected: 411.050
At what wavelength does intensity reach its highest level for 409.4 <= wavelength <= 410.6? 410.482 nm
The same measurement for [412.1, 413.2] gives 412.377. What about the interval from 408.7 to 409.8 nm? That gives 408.784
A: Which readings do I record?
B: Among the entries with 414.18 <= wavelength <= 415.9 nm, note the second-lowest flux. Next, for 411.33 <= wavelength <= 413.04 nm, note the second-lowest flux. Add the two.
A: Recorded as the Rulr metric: 24.8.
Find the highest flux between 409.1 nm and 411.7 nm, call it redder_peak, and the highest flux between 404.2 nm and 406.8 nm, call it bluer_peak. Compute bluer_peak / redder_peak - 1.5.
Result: -0.519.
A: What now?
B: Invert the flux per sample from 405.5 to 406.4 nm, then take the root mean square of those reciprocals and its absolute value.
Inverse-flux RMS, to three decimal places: 0.081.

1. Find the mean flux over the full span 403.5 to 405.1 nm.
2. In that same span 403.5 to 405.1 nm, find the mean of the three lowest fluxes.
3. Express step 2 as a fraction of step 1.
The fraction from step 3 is 0.879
